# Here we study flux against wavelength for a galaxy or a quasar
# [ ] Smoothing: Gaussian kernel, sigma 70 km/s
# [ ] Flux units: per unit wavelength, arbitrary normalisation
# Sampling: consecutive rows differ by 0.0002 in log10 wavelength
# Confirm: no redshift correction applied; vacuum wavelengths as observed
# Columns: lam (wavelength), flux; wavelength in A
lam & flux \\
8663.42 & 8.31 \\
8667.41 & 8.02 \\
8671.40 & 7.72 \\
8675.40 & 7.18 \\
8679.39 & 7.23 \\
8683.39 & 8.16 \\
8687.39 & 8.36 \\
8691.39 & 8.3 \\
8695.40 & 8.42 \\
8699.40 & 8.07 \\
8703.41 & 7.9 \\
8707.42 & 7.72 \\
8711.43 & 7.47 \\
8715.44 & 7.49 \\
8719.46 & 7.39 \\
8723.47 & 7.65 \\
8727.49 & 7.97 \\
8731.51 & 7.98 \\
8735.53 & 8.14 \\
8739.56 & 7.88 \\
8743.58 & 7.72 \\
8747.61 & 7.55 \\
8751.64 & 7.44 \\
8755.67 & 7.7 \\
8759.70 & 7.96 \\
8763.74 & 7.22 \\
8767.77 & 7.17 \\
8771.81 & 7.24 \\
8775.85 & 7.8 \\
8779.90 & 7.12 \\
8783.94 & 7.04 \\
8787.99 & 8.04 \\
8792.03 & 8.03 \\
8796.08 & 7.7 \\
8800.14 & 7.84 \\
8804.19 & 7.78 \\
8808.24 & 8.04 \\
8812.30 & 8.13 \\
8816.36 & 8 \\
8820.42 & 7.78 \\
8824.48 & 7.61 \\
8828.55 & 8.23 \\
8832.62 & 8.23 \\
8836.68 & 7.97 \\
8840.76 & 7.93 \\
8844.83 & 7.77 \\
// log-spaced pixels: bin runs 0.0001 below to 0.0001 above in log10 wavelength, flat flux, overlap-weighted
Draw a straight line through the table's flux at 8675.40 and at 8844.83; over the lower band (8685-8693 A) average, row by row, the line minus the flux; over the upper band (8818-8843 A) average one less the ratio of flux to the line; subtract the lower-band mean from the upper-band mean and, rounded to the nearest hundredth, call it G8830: 1.07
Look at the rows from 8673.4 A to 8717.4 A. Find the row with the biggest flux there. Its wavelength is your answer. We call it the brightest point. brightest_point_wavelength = 8695.40 A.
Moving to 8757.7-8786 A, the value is 8759.70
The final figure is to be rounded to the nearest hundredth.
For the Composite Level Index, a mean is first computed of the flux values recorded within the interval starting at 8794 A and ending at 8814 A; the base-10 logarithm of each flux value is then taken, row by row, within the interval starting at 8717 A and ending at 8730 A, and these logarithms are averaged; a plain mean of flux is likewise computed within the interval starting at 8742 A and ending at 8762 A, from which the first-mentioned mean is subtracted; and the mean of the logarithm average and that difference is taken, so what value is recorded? 0.33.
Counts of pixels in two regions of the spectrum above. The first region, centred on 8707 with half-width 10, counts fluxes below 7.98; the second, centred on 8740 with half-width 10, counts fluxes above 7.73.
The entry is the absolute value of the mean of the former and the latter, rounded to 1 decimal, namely 3.5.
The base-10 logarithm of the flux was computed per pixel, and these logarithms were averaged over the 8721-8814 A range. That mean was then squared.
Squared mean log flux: 0.785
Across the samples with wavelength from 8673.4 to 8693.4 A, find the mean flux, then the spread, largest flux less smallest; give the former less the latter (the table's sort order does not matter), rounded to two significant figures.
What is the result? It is 6.7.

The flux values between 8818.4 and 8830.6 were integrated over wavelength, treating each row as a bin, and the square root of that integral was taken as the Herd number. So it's 9.80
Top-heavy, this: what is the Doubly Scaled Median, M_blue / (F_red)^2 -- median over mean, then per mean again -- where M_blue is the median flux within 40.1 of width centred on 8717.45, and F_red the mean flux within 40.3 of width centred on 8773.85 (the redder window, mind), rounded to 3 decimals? 0.138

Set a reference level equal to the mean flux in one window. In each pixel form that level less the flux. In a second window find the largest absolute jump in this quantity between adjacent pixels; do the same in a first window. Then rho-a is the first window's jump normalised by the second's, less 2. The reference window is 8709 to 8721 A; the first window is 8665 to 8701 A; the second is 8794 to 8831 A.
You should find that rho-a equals -0.5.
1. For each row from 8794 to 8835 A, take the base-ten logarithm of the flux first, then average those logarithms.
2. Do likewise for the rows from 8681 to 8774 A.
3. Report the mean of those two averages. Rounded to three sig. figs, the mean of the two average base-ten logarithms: 0.895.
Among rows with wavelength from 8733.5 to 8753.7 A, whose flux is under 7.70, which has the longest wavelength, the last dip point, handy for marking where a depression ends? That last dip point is 8751.64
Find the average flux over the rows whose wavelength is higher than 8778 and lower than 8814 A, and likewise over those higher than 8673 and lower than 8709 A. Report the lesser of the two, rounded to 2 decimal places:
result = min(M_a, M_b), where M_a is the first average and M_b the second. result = 7.75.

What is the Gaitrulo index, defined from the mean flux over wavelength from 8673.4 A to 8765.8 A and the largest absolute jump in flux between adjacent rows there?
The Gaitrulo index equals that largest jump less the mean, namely -6.8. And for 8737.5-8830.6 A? -6.7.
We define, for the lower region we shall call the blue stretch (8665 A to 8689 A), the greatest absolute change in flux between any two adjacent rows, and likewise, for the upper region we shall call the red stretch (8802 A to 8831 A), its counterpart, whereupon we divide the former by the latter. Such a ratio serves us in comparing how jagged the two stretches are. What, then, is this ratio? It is 1.5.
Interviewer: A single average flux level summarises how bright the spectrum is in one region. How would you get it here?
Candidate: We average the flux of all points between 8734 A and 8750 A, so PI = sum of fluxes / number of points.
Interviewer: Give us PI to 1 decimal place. 7.8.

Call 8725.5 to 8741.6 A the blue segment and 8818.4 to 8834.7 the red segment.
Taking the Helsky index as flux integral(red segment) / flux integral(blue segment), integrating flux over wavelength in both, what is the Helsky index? 1.01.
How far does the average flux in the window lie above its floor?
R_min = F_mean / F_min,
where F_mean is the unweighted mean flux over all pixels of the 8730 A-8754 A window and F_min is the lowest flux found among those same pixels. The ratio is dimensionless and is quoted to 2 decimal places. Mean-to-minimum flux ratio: 1.05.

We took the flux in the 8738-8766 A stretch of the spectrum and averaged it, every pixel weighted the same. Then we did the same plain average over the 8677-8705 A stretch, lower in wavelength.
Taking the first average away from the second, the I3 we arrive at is 0.42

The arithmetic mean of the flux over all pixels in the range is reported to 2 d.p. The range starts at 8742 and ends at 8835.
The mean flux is 7.71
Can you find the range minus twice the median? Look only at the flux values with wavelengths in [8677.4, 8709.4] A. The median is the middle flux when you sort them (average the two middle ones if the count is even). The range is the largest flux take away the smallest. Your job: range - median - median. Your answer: -15.0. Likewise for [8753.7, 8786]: -13.5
